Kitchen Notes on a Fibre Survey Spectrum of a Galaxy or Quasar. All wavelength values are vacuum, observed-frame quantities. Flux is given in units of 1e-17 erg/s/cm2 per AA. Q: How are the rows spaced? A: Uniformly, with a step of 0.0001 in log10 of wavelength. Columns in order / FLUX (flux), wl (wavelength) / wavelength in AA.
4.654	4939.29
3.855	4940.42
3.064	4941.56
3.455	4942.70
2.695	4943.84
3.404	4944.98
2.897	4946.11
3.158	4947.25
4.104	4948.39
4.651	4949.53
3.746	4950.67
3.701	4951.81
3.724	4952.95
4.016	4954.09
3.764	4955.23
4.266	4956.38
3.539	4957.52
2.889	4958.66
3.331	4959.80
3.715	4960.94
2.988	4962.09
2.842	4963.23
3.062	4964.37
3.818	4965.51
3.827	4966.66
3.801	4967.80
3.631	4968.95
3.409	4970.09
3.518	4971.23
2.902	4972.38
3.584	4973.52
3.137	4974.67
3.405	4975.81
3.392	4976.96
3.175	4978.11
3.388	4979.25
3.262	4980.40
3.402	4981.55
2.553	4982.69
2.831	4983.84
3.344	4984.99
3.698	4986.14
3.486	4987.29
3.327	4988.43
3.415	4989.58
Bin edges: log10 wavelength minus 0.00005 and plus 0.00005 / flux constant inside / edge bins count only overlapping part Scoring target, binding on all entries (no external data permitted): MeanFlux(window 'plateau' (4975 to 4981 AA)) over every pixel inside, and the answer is 3.32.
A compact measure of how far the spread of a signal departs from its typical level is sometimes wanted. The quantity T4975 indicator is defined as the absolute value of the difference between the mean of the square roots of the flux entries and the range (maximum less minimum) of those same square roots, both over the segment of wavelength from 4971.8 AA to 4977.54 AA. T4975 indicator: 1.62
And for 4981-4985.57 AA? 1.49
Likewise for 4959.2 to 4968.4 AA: 1.58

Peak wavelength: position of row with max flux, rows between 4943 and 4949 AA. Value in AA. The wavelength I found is 4948.39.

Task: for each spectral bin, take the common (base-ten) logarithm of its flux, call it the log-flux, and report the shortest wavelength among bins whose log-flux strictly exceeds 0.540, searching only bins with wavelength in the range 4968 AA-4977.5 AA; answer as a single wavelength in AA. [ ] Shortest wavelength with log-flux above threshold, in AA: 4968.95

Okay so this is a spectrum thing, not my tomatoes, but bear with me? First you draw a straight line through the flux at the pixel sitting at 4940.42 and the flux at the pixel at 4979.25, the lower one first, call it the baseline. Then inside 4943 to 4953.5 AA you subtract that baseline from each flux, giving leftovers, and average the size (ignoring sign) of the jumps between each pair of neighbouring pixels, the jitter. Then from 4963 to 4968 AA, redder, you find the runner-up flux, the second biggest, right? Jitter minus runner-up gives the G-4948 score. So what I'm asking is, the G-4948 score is -3.32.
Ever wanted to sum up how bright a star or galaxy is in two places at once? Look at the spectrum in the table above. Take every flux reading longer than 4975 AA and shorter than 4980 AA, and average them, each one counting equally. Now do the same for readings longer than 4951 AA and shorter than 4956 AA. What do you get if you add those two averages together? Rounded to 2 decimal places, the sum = 7.14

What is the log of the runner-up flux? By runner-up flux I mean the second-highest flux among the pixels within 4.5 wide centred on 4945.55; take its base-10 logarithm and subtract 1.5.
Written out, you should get -1.00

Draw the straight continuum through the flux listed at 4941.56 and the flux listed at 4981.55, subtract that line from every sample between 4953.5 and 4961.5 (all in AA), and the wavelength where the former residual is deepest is 4958.66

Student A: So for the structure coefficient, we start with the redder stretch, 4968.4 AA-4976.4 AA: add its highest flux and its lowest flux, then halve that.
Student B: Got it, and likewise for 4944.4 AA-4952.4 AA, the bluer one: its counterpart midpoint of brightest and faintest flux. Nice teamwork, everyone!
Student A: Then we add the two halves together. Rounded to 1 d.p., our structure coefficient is 7.0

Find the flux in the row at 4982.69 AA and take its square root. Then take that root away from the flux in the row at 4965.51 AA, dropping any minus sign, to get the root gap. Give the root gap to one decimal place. 2.2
